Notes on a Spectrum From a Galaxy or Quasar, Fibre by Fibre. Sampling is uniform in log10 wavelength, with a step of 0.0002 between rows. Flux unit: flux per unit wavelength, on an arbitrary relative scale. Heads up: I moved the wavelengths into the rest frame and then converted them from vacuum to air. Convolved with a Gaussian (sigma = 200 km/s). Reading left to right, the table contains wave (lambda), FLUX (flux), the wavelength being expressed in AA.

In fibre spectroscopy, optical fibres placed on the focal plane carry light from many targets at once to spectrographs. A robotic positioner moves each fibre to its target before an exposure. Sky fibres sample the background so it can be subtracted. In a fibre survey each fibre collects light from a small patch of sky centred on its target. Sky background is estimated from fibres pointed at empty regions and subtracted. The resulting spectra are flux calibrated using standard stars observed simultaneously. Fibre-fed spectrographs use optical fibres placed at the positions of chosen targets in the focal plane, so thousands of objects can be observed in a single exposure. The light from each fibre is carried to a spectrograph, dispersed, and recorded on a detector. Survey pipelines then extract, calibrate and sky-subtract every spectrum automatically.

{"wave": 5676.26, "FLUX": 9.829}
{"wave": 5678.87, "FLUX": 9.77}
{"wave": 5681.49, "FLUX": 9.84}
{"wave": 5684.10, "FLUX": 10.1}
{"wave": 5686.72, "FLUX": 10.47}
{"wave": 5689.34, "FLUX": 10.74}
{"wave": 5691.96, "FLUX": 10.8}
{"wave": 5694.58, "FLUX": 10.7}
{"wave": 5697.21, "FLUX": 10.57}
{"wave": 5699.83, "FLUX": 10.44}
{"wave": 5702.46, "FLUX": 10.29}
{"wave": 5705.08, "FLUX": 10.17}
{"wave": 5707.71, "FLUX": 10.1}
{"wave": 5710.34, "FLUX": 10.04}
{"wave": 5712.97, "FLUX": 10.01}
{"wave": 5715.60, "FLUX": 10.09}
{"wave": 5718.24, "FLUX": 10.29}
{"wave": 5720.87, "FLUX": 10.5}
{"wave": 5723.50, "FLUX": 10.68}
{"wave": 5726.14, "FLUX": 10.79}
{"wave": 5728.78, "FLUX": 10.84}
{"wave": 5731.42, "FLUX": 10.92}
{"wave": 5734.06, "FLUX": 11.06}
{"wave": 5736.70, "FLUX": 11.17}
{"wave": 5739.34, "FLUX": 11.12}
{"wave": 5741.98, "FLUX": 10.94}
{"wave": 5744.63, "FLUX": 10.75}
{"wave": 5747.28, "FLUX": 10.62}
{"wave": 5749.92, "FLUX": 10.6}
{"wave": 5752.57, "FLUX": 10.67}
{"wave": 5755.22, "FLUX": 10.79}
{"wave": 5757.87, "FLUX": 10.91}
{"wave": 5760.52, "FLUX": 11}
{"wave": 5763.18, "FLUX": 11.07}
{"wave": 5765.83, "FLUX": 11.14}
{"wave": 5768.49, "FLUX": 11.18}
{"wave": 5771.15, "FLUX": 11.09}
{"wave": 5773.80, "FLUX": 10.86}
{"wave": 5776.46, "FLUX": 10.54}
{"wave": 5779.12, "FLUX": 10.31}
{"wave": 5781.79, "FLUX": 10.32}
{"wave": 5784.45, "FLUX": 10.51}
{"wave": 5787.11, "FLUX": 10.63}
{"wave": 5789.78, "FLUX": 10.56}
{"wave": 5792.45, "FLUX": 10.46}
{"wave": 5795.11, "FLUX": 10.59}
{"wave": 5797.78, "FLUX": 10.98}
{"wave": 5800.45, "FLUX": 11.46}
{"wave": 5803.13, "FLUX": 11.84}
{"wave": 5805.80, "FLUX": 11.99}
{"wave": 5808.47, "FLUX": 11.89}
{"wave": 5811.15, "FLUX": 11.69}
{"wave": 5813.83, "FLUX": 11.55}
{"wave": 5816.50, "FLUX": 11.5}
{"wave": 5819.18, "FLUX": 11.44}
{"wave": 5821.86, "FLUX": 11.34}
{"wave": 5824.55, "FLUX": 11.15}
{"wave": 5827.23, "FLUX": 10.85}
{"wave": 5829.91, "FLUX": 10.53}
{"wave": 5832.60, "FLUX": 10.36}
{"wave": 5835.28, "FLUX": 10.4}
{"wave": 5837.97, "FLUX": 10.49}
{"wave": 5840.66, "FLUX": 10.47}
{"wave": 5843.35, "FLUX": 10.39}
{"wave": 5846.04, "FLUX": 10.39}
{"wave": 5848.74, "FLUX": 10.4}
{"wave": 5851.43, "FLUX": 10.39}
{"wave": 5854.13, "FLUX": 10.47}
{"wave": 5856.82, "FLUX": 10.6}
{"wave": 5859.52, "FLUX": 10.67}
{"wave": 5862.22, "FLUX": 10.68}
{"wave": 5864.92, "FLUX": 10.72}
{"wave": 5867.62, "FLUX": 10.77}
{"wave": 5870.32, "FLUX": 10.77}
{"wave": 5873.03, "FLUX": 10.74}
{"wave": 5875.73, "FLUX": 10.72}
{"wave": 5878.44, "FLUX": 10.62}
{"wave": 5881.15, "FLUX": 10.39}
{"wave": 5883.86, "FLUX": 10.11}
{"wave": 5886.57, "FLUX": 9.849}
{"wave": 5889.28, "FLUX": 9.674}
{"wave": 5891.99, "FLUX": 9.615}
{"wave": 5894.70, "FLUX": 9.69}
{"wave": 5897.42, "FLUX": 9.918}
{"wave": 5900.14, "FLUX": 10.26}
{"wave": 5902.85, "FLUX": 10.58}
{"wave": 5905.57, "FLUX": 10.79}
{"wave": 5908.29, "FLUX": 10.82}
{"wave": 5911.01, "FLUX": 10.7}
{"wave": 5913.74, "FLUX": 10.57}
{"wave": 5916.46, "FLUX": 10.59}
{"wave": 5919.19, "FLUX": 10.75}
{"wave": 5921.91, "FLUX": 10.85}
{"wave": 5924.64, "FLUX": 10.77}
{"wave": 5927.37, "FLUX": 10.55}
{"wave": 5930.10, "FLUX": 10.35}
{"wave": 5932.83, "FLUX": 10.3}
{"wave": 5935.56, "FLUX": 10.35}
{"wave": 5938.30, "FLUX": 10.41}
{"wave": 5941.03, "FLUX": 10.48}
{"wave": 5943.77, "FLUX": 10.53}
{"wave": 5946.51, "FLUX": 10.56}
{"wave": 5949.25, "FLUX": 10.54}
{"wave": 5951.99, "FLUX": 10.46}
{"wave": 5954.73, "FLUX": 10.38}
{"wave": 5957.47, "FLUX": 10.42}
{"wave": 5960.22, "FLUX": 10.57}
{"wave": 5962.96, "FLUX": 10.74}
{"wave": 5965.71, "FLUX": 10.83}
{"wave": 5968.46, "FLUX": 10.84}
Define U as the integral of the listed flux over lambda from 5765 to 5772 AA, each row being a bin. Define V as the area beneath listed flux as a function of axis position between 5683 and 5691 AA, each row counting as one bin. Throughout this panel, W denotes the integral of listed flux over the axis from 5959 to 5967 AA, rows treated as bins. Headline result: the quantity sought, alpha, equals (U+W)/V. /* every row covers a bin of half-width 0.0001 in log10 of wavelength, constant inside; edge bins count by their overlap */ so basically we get 1.96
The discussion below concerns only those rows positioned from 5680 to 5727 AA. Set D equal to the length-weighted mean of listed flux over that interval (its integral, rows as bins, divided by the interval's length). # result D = 10.4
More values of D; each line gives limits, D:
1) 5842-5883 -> 10.6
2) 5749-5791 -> 10.8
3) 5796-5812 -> 11.6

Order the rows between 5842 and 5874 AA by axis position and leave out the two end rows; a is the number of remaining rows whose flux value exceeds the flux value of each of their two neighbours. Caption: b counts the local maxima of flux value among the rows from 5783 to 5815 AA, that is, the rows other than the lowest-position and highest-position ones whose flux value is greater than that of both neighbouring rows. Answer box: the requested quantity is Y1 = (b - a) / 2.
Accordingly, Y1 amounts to 0.5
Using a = 1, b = 2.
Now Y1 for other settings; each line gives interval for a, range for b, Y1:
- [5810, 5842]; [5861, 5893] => -0.5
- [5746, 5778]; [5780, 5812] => 0.5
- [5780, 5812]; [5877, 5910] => -1.0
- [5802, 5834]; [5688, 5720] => 0.0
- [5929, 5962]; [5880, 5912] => 0.0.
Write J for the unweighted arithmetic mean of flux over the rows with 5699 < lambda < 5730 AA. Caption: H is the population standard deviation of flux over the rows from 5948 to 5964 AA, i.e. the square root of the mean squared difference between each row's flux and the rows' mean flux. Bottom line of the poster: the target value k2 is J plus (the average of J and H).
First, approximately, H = 0.12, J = 10.4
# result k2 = 15.6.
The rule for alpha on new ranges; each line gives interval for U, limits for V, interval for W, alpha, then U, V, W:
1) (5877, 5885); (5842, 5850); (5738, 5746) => 2.05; 83.0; 83.1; 87.5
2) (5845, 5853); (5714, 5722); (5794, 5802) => 2.08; 83.1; 82.2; 88.3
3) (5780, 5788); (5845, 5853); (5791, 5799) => 2.04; 83.7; 83.1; 85.4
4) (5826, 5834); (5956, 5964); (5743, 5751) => 2.01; 84.7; 84.6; 85.3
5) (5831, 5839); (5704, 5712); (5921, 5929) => 2.09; 83.3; 80.8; 85.6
